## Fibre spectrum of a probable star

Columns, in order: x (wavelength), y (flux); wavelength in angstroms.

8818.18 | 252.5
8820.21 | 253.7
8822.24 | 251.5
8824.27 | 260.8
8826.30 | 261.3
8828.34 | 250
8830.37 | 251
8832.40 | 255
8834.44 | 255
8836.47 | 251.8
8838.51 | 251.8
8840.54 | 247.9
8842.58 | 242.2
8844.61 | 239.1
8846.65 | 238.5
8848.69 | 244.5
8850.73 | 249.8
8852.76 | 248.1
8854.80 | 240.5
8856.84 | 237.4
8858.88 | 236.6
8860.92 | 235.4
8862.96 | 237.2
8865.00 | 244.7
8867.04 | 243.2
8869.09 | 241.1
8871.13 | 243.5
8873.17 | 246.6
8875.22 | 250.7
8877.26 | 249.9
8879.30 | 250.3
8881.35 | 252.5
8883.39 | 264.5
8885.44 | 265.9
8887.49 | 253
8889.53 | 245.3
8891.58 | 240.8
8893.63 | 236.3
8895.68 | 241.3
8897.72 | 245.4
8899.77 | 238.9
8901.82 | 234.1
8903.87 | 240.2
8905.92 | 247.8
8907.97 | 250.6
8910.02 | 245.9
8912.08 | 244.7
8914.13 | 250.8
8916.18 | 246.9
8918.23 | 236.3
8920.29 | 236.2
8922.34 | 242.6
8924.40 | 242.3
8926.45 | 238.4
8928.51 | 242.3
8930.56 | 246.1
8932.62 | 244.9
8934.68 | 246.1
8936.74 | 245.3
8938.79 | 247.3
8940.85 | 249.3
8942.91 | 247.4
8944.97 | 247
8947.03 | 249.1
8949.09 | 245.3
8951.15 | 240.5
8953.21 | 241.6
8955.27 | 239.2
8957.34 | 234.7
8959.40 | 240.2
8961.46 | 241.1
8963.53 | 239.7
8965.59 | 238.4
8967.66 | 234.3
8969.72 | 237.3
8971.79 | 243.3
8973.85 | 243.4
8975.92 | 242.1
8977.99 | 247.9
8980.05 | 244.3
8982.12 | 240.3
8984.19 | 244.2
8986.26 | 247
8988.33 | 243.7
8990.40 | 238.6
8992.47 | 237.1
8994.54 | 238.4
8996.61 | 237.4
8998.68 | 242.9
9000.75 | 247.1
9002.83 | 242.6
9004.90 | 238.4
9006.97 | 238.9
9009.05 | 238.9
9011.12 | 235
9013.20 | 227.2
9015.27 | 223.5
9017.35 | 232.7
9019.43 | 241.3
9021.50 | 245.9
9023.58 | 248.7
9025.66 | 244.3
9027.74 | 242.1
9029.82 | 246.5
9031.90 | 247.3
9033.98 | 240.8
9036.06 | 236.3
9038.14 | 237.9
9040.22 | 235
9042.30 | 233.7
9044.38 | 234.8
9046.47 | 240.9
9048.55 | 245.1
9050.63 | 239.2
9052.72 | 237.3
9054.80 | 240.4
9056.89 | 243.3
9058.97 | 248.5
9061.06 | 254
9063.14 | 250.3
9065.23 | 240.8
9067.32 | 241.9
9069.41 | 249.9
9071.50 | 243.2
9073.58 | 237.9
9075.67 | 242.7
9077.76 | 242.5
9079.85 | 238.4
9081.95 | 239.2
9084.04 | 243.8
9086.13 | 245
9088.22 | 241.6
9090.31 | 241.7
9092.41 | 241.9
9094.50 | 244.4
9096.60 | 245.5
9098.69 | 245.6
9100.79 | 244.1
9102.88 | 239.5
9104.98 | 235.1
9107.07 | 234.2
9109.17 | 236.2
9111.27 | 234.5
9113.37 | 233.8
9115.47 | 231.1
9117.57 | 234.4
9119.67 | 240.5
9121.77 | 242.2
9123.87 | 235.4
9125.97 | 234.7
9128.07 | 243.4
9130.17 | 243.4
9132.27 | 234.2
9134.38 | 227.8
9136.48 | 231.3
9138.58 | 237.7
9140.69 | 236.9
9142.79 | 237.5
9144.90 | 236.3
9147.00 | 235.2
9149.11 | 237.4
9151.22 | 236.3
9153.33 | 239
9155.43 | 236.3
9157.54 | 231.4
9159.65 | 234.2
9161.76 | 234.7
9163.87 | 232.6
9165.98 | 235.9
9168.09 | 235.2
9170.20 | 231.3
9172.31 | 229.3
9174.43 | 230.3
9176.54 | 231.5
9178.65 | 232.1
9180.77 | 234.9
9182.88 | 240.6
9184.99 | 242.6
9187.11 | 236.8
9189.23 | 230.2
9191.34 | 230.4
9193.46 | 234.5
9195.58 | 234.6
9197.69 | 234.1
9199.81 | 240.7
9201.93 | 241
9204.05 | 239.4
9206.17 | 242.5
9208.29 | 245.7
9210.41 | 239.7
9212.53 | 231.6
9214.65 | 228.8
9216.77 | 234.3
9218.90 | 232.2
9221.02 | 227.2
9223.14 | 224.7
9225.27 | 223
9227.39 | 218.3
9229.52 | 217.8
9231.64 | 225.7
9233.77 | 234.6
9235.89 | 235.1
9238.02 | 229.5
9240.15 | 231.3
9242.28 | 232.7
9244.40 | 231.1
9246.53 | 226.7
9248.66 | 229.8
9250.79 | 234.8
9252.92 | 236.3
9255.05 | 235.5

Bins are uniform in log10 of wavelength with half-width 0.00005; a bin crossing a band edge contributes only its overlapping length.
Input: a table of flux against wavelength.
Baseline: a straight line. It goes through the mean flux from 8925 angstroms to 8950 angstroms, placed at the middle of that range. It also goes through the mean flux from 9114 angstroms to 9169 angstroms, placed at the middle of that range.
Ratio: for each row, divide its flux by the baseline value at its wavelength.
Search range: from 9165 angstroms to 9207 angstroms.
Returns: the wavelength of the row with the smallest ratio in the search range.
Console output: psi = 9172.31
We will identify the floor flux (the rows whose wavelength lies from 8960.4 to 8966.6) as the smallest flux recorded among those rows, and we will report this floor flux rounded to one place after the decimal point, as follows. 238.4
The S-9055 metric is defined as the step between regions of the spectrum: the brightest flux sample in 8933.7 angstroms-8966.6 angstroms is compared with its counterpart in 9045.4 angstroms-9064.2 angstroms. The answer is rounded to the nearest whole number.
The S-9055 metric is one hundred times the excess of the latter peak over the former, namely 470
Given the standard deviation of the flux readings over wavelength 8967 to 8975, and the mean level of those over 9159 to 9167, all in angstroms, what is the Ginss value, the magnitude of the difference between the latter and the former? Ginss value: 230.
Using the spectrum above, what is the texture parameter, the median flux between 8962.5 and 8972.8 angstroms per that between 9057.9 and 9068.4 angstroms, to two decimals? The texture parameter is 0.96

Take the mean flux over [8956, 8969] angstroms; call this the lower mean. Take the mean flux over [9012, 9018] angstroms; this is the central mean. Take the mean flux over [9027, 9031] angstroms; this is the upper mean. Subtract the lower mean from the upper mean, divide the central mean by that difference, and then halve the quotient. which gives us 18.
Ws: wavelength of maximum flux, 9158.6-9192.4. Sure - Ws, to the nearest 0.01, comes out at 9184.99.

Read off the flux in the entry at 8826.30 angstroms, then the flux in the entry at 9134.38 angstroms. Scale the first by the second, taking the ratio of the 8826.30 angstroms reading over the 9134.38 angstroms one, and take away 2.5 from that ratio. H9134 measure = -1.35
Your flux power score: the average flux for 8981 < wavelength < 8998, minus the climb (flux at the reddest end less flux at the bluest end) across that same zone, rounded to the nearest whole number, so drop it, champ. 244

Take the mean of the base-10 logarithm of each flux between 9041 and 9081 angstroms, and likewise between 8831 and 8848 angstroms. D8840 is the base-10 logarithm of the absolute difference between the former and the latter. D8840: -2.03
